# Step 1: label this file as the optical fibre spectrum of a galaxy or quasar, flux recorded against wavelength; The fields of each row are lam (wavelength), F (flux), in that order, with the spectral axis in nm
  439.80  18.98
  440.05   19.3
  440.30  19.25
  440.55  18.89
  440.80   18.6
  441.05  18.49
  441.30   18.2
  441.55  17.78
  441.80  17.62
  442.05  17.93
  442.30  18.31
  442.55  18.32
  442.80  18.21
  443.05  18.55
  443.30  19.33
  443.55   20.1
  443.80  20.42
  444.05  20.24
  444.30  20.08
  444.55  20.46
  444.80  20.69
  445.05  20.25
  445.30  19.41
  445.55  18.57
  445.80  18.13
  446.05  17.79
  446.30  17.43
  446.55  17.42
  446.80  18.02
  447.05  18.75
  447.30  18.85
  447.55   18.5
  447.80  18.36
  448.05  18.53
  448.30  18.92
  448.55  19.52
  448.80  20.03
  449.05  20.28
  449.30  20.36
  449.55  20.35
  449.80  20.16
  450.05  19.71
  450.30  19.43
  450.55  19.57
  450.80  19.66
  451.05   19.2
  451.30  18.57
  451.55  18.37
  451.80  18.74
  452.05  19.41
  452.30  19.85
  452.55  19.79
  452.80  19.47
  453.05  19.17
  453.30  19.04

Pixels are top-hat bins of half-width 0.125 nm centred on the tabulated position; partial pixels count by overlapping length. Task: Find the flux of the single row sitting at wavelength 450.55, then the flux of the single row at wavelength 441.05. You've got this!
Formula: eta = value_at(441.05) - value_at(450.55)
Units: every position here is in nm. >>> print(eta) -1.1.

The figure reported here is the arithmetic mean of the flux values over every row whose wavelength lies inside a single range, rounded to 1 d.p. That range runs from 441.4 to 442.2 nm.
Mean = 17.8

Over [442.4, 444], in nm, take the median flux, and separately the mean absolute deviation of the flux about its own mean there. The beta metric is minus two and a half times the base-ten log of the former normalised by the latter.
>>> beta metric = -3.44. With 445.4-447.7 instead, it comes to -4.02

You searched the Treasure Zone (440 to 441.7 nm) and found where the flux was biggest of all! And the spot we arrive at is 440.05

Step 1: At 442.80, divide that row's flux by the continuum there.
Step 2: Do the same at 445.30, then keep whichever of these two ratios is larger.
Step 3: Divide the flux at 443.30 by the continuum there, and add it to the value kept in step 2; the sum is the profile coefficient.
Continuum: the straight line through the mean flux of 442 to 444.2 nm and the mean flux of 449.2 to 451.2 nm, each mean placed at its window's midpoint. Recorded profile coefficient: 2.02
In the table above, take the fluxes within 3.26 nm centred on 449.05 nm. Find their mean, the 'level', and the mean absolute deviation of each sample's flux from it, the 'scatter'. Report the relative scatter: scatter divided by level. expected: 0.030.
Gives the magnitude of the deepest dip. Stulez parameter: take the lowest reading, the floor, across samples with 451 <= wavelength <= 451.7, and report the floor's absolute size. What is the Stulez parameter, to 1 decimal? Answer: 18.4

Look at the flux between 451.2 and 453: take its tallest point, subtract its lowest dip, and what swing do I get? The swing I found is 1.5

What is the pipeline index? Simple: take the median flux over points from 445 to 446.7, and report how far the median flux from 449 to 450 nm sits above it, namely 2.2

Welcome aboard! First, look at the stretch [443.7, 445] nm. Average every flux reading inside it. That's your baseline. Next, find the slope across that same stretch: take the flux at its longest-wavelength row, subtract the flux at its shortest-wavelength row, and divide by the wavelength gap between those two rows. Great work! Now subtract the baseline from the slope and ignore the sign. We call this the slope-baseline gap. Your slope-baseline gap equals 20.1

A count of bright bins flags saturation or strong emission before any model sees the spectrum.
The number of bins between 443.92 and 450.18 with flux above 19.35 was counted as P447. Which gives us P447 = 13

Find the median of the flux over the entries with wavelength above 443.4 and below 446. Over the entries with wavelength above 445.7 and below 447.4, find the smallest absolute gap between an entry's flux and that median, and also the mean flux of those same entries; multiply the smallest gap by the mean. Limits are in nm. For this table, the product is 23.8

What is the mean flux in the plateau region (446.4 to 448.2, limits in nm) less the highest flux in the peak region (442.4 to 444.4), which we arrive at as -2.1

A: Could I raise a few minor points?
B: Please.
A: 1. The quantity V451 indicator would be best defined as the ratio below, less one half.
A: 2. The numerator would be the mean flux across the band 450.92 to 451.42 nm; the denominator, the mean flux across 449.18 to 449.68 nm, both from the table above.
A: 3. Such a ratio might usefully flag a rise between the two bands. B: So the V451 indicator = 0.43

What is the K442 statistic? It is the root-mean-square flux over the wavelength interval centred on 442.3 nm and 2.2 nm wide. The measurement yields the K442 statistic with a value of 18.3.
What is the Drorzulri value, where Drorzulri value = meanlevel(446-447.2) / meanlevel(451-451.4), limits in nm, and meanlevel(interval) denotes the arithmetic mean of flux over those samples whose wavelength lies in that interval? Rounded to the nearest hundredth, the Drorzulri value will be 0.95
